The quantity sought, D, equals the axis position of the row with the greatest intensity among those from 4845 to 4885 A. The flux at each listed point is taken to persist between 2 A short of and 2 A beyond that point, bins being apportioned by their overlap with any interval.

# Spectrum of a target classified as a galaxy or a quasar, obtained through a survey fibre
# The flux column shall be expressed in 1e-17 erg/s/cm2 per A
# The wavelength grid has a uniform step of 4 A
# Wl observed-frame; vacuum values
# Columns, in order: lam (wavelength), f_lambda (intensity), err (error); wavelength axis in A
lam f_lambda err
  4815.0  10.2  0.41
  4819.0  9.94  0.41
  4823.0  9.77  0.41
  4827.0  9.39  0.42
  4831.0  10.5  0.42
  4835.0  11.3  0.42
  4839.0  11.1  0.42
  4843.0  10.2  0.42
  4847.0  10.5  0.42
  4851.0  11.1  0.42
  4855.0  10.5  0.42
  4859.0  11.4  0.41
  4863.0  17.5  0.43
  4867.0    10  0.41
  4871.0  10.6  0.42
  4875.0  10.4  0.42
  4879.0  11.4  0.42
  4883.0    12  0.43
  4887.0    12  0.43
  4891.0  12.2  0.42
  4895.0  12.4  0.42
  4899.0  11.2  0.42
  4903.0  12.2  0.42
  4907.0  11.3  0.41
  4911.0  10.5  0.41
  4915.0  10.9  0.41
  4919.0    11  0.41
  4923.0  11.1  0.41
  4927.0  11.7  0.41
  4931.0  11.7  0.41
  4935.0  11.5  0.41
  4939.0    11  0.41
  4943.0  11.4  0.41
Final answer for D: 4863.0 A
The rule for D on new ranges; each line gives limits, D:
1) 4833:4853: 4835.0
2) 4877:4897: 4895.0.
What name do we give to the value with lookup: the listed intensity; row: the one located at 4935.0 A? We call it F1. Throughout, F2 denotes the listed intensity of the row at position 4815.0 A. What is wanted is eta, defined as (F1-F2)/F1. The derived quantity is 0.11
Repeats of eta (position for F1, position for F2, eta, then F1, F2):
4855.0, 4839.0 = -0.06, 10.5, 11.1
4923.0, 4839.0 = 0.00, 11.1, 11.1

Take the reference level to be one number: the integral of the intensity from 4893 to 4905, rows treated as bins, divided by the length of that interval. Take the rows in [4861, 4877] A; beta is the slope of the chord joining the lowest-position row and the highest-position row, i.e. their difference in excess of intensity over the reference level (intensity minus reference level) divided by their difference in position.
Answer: -0.59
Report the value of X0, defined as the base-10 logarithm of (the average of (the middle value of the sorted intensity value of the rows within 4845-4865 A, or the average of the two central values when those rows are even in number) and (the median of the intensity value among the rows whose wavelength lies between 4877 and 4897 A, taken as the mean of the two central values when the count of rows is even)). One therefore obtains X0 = 1.06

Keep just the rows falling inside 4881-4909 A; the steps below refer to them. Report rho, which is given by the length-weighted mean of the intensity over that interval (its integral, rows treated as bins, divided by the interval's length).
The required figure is 11.9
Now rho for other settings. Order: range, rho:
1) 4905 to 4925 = 11.0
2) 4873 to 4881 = 10.9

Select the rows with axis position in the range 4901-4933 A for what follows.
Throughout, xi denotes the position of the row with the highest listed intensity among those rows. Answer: 4903.0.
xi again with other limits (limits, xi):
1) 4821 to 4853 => 4835.0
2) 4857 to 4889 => 4863.0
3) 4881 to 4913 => 4895.0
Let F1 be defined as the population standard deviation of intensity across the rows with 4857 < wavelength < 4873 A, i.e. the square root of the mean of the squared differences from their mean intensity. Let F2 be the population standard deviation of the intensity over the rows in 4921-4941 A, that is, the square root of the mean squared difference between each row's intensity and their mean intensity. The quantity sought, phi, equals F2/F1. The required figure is 0.1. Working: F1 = 3.00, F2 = 0.3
